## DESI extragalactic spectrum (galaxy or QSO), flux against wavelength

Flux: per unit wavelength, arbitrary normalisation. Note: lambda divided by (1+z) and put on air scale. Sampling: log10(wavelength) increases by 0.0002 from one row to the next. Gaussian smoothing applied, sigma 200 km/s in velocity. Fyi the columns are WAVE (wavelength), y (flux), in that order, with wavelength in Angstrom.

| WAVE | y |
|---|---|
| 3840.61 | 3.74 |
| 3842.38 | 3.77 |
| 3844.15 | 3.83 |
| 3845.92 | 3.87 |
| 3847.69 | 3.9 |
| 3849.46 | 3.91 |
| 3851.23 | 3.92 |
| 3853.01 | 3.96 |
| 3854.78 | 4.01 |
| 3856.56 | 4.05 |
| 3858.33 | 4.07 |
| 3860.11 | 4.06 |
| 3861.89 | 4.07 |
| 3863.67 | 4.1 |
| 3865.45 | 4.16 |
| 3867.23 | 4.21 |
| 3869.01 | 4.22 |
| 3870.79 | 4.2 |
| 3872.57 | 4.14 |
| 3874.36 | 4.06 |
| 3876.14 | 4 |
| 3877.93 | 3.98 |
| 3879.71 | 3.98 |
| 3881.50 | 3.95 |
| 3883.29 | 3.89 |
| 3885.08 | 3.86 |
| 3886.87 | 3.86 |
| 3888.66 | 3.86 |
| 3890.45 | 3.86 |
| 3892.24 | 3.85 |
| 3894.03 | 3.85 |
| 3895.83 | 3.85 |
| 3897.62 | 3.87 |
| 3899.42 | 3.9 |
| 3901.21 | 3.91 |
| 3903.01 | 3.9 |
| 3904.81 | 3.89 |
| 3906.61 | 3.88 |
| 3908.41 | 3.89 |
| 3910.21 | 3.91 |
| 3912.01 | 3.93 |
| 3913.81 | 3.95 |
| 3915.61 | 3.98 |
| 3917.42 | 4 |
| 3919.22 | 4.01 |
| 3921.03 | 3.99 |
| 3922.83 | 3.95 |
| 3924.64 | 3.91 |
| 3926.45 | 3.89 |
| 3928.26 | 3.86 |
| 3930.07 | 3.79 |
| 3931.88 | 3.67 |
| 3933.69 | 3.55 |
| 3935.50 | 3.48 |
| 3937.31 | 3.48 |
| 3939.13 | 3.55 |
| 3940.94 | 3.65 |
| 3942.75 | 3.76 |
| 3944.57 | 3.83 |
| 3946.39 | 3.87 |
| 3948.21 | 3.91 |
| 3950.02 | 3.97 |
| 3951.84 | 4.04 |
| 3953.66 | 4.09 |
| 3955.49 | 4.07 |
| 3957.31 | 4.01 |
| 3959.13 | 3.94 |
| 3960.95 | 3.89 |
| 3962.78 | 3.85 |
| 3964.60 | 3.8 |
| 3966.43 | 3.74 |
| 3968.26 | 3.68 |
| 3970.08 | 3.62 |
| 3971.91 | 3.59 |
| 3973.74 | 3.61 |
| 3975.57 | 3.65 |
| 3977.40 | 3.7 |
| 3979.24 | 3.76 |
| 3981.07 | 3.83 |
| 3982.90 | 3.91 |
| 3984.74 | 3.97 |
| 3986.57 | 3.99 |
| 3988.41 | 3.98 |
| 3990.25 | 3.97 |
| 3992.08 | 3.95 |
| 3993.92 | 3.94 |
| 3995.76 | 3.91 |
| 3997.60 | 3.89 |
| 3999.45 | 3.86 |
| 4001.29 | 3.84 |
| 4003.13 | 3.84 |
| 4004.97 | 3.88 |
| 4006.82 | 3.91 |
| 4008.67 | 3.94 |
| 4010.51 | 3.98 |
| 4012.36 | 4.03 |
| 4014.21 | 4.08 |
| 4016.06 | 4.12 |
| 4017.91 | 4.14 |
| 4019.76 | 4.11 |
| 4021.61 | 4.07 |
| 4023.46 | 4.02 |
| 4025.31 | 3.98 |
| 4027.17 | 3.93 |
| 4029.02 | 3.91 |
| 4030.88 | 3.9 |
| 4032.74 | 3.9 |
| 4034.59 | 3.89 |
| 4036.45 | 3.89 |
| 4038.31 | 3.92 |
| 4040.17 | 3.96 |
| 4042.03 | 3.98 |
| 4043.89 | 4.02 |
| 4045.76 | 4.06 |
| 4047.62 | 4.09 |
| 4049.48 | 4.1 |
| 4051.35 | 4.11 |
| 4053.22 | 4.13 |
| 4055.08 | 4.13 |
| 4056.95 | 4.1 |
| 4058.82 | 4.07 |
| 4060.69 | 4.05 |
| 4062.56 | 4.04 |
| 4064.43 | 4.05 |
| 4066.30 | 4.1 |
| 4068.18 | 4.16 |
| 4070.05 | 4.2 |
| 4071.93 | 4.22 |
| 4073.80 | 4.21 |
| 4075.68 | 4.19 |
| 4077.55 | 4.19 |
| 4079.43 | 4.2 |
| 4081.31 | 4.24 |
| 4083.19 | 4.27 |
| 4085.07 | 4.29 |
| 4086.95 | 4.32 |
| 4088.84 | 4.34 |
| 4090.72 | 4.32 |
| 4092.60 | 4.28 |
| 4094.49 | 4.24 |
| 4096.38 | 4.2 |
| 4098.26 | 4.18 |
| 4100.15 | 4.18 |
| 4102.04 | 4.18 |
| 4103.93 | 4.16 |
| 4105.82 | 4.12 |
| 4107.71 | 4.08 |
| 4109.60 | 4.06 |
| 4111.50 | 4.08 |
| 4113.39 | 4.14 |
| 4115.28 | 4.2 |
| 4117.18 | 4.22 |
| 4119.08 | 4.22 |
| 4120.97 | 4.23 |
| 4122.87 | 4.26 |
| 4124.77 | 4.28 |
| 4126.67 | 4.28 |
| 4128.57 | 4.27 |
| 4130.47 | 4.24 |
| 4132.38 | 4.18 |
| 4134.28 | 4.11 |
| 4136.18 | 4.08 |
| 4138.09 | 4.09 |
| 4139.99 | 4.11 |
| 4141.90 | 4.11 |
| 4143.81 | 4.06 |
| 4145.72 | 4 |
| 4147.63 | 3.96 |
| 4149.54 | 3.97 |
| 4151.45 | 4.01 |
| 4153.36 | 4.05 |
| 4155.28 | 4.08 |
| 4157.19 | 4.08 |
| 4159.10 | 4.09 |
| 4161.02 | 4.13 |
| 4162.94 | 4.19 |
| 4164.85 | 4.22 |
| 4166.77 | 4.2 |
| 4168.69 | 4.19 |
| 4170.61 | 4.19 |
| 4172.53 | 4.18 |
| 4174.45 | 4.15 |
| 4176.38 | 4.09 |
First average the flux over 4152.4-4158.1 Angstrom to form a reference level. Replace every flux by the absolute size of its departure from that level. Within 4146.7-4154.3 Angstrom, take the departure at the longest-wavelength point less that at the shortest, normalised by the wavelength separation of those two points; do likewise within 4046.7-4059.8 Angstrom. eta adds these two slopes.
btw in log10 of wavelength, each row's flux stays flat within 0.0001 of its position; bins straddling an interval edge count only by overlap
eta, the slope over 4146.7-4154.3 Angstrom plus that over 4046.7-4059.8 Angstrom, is -0.017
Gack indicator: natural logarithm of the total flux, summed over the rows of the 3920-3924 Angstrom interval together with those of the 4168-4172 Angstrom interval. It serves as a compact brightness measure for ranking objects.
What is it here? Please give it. 2.79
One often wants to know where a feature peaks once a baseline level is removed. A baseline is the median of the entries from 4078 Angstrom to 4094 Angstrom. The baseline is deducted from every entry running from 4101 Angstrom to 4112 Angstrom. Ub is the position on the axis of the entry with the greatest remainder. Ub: 4102.04 Angstrom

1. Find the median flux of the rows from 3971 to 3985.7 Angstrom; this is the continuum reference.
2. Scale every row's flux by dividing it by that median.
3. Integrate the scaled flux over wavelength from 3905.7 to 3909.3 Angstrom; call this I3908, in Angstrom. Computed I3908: 3.7 Angstrom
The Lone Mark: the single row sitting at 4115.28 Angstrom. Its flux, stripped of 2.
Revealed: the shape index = 2.20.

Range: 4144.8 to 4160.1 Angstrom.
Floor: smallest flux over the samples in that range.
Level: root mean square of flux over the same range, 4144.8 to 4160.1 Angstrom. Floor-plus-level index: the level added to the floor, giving 7.99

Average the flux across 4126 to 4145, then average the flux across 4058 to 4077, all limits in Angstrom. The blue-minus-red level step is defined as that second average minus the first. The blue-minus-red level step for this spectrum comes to 0.0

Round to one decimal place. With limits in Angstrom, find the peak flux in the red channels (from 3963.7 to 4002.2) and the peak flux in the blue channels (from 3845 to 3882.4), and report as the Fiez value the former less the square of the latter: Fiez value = -13.8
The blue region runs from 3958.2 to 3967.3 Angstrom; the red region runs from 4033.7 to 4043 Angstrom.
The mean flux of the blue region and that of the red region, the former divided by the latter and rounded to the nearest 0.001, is 0.979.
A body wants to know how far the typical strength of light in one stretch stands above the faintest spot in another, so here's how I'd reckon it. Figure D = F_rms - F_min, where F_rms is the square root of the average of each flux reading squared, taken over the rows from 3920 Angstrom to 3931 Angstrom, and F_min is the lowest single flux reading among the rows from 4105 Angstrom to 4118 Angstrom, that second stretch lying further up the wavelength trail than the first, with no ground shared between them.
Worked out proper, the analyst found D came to -0.16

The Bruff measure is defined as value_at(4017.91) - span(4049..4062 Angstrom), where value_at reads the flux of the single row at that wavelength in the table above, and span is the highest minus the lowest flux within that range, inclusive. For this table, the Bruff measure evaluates 4.06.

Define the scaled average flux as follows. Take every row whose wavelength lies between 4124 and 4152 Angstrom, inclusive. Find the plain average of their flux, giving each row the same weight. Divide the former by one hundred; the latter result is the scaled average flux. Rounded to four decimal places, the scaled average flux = 0.0412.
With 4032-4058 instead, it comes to 0.0402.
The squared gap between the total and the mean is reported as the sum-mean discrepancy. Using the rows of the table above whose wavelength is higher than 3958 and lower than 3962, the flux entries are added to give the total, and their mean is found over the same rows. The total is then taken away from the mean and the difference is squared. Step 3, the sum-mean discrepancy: 15.3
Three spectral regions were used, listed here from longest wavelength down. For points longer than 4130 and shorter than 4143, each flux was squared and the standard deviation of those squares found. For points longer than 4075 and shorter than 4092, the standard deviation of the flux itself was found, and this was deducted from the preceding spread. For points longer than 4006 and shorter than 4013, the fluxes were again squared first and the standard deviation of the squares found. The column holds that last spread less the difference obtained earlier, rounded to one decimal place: 0.0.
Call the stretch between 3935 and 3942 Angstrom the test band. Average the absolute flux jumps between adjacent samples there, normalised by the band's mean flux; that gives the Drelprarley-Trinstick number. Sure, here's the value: 0.016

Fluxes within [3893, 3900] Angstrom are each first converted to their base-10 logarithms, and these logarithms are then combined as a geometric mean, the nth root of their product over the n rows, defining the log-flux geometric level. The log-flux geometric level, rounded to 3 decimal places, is 0.587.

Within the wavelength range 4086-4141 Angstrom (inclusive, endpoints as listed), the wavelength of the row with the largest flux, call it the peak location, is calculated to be 4088.84 Angstrom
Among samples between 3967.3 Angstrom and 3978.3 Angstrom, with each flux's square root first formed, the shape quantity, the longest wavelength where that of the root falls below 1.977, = 3977.40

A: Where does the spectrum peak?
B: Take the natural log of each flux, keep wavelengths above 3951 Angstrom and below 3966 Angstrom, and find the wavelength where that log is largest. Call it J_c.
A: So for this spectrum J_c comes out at 3953.66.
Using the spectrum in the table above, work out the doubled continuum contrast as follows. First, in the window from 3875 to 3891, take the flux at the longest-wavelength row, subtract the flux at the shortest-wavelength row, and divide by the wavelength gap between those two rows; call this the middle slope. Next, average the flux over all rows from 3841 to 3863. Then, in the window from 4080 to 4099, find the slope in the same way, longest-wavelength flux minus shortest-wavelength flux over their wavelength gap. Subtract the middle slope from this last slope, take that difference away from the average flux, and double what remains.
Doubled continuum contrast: 7.89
